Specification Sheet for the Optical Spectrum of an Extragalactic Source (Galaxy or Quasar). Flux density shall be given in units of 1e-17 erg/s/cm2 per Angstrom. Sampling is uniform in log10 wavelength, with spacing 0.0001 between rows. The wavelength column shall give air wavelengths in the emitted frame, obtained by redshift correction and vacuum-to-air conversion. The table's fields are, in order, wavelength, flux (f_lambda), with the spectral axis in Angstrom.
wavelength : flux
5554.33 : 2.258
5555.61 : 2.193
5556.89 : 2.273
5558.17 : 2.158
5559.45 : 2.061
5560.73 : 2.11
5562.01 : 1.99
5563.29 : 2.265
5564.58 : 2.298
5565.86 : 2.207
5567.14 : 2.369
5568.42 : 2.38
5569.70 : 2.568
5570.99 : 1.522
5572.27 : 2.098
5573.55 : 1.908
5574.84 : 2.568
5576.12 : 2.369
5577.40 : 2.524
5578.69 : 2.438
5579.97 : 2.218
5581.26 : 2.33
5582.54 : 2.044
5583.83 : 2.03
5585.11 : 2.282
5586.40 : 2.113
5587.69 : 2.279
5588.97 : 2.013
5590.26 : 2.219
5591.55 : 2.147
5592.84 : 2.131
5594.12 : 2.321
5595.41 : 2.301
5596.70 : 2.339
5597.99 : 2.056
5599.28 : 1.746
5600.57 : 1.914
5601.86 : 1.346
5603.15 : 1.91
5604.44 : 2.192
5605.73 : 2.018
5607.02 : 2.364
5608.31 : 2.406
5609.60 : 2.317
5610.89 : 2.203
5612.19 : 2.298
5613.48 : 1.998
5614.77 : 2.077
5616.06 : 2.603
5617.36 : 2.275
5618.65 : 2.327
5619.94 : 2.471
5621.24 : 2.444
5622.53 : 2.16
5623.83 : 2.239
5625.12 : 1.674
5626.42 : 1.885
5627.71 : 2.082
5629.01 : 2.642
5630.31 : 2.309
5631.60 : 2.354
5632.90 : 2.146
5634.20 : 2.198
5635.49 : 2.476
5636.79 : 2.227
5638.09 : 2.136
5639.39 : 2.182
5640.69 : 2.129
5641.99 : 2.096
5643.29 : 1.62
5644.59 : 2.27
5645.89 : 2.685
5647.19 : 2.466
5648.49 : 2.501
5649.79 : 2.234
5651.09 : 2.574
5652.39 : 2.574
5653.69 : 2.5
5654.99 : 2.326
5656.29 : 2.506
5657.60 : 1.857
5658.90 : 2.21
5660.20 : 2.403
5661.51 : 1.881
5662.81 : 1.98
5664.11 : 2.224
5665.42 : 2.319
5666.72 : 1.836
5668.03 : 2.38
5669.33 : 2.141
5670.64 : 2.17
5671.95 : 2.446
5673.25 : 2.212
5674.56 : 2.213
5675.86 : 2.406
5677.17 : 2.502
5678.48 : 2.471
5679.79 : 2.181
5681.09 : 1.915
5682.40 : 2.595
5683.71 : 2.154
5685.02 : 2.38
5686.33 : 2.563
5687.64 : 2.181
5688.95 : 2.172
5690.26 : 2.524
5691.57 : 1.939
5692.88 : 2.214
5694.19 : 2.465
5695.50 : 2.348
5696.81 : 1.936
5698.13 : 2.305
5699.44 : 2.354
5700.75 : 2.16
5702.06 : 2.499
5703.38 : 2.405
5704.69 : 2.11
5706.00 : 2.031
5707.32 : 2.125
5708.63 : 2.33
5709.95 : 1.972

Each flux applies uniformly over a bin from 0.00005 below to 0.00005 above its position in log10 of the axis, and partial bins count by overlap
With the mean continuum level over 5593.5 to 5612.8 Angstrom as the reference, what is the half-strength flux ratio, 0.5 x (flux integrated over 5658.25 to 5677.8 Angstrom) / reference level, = 10.3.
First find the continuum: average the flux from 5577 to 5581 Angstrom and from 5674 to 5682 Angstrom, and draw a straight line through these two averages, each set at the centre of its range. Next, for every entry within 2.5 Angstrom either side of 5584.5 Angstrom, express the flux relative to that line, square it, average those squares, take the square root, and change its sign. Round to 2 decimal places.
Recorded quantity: -0.89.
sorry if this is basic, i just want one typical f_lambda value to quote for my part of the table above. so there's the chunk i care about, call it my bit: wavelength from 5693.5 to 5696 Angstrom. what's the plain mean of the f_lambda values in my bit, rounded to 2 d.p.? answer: 2.41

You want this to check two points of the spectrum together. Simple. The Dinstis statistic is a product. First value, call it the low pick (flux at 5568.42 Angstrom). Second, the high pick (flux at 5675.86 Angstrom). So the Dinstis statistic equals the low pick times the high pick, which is 5.7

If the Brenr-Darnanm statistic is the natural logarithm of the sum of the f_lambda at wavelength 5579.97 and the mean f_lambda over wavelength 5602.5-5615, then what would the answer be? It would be 1.48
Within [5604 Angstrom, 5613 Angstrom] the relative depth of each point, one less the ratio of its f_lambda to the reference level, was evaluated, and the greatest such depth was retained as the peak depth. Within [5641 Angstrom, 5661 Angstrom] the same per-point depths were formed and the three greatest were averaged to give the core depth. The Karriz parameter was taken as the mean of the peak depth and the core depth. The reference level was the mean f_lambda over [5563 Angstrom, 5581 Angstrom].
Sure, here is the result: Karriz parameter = 0.15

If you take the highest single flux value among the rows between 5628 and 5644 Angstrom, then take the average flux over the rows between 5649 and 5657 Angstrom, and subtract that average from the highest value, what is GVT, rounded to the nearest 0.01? 0.19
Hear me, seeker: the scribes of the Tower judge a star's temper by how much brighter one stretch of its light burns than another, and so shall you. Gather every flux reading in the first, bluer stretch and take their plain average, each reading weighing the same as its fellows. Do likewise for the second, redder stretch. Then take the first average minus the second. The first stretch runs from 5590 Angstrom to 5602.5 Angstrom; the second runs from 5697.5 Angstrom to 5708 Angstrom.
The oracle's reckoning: -0.20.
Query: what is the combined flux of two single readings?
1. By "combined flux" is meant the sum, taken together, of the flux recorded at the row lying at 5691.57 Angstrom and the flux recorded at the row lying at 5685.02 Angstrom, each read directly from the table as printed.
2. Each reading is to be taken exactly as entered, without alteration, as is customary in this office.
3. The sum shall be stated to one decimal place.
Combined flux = 4.3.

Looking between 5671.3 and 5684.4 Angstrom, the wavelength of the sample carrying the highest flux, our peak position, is 5682.40 Angstrom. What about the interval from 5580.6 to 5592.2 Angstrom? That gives 5581.26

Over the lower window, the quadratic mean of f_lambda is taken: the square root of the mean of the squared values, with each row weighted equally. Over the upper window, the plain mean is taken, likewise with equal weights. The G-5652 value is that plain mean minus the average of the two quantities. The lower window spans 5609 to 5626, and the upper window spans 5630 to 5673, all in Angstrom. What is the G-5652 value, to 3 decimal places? 0.002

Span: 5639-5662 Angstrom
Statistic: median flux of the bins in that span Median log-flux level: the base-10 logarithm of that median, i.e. 0.361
